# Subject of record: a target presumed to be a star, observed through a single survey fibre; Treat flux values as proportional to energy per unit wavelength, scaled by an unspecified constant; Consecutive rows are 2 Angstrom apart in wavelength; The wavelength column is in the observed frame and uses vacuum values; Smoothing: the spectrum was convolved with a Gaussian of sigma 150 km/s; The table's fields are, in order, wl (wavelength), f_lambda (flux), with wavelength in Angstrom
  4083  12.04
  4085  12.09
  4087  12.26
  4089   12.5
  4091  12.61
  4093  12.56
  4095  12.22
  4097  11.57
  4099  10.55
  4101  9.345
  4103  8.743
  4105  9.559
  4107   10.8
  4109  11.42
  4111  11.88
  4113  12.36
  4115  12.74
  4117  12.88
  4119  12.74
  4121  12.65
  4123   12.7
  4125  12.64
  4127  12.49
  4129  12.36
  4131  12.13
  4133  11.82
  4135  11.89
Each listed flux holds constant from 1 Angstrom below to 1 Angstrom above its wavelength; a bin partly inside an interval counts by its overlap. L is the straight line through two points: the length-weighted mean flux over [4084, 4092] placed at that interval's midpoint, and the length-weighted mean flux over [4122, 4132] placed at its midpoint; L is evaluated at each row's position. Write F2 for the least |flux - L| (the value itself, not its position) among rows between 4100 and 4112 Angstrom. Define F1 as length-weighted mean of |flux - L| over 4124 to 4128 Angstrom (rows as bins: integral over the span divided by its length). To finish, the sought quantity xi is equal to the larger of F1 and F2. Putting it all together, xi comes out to 0.5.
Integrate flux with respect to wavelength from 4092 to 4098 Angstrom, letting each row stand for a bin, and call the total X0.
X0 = 72.7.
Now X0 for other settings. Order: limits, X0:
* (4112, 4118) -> 76.0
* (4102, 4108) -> 58.2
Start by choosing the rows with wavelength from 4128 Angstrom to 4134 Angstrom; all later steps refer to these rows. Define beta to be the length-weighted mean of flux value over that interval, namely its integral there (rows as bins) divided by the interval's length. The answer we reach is 12.1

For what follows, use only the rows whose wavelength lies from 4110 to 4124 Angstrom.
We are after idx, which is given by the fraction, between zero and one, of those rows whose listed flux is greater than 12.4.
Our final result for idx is 0.71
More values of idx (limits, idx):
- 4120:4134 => 0.57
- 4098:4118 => 0.20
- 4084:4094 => 0.60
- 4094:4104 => 0.00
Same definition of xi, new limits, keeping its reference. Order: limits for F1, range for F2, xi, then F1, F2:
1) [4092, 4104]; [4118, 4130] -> 1.6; 1.6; 0.03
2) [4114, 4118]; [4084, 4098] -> 0.4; 0.4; 0.10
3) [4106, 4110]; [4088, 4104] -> 1.3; 1.3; 0.13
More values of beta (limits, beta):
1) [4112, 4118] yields 12.7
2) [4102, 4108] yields 9.7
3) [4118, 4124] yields 12.7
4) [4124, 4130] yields 12.5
